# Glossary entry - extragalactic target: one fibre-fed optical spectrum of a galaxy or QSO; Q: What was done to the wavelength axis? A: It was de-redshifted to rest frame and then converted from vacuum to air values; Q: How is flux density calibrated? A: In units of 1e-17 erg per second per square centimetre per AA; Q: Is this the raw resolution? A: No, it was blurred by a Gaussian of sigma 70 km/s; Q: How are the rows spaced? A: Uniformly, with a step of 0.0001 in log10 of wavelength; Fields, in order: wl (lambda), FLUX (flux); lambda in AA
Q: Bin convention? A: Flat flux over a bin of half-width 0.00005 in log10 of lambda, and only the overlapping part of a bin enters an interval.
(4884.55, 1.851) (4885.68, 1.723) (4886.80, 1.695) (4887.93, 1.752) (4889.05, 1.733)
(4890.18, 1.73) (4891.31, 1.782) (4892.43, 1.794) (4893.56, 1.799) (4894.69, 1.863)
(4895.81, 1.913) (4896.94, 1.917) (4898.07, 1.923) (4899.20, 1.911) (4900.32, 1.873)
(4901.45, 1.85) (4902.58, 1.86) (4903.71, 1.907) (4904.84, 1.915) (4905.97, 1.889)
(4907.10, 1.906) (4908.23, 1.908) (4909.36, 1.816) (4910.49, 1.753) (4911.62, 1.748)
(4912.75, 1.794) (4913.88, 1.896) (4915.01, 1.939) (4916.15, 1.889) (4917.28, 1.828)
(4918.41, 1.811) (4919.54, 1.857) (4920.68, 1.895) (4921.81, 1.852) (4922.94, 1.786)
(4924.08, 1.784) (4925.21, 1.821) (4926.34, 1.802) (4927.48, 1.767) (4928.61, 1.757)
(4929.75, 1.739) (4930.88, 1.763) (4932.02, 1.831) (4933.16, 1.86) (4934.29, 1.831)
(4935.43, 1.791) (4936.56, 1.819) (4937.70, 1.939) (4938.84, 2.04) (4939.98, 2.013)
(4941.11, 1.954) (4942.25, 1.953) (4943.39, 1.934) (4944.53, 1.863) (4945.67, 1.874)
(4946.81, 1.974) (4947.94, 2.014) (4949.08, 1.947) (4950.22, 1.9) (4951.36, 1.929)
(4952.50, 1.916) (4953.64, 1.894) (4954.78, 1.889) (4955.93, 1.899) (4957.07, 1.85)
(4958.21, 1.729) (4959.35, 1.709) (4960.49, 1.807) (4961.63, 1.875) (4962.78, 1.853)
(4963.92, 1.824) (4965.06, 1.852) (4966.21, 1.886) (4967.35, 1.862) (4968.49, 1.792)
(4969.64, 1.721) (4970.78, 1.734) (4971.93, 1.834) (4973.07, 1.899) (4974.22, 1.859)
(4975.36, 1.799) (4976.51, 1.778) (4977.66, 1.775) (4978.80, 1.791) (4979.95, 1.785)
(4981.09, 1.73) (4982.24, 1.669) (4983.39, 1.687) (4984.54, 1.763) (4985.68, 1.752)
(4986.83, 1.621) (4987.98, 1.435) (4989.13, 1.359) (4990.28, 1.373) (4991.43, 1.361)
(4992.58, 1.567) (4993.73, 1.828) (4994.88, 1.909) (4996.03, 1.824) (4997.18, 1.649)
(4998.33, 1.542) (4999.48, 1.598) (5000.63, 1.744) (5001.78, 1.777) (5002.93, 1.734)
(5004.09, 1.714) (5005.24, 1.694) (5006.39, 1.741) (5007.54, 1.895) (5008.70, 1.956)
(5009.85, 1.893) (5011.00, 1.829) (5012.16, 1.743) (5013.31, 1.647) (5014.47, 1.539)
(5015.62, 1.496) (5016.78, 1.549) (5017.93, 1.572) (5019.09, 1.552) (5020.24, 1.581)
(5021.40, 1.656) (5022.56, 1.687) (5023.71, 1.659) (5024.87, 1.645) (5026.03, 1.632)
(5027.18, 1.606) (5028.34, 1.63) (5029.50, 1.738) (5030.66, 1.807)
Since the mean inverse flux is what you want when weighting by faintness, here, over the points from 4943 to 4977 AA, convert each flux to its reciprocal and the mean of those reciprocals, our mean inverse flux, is 0.54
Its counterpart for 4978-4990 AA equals 0.61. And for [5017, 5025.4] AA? 0.62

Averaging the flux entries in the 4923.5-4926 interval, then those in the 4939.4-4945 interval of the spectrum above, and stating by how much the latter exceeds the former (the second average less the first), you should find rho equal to 0.14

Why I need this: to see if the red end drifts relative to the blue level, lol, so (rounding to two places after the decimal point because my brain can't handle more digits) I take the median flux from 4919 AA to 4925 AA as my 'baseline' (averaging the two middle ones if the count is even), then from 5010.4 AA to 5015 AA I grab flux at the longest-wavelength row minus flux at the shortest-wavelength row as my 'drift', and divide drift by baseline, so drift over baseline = -0.16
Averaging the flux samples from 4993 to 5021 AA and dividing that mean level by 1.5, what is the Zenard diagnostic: 1.14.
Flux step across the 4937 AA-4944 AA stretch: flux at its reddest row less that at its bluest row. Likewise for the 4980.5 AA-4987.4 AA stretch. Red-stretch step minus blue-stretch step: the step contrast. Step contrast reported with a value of -0.10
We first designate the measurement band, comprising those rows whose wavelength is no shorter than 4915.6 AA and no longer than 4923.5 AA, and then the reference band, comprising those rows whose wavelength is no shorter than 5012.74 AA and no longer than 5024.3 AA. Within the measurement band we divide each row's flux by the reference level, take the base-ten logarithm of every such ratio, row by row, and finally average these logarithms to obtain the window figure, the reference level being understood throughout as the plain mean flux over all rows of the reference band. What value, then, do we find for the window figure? 0.064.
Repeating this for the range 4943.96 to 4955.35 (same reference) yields 0.081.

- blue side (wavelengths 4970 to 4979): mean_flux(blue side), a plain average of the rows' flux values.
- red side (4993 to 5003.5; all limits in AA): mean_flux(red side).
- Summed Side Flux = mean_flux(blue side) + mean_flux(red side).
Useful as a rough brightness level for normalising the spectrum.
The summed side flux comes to 3.54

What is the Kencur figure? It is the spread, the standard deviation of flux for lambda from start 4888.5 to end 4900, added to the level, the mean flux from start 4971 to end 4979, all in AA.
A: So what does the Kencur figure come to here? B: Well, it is 1.89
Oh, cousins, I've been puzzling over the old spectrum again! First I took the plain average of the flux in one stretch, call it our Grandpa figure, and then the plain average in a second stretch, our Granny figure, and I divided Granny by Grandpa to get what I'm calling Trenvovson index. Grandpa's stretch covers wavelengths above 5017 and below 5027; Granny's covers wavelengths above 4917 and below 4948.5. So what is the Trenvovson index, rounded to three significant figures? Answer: 1.15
